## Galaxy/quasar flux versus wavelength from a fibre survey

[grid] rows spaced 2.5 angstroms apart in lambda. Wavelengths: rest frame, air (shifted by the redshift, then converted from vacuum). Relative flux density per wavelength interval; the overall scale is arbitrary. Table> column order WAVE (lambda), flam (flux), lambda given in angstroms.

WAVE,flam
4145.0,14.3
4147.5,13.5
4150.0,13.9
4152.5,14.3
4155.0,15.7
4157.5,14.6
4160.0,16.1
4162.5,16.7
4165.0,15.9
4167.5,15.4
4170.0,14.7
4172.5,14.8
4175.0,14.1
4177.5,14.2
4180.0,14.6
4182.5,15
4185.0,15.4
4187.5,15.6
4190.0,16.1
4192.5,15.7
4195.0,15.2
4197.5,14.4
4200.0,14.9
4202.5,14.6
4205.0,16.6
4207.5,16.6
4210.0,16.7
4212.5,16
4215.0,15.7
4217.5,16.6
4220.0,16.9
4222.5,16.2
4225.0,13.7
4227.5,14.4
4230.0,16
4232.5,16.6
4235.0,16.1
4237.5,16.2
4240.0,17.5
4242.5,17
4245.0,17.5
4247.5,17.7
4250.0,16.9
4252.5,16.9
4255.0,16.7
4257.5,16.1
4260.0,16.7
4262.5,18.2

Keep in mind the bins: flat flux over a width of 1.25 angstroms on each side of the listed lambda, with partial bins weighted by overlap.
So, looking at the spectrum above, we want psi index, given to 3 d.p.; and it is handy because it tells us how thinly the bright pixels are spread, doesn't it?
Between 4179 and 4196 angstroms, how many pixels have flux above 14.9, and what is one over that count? 0.167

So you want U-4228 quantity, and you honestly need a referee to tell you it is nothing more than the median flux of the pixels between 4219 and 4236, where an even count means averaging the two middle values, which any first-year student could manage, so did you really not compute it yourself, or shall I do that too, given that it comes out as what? 16.1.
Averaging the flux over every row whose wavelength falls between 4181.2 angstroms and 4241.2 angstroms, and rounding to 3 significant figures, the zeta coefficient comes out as 15.8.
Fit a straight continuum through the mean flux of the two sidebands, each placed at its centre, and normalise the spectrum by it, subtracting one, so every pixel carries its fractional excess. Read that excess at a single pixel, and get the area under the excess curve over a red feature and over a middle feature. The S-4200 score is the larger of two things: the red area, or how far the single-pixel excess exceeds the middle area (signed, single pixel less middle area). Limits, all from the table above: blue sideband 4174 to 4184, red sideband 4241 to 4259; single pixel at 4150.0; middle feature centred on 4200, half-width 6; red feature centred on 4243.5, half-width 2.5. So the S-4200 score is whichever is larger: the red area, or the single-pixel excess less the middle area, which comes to 0.15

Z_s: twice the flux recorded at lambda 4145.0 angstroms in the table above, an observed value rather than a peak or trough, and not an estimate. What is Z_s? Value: 28.6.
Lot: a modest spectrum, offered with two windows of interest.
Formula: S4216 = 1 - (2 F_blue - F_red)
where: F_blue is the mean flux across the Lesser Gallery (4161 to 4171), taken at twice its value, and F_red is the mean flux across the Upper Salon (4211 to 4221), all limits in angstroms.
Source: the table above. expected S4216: -14.1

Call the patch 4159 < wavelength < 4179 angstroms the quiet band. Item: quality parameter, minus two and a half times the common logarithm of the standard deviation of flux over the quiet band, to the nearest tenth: 0.1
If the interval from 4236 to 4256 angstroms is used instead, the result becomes 0.8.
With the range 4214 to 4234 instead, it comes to -0.1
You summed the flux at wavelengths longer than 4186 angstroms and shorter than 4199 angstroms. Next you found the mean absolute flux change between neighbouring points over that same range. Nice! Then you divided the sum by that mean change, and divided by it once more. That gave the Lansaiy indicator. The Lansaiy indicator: 255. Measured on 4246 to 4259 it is 527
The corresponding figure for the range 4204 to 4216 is 1079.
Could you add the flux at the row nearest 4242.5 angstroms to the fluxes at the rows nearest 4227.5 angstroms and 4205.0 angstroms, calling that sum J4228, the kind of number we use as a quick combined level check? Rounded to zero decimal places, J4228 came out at 48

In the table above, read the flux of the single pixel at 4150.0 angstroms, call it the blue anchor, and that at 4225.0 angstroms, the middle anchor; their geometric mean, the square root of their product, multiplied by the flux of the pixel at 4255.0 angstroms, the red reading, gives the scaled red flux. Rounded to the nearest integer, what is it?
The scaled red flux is 230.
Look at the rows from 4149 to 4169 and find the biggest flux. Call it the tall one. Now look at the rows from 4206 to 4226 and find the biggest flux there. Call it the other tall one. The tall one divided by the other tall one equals 0.99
